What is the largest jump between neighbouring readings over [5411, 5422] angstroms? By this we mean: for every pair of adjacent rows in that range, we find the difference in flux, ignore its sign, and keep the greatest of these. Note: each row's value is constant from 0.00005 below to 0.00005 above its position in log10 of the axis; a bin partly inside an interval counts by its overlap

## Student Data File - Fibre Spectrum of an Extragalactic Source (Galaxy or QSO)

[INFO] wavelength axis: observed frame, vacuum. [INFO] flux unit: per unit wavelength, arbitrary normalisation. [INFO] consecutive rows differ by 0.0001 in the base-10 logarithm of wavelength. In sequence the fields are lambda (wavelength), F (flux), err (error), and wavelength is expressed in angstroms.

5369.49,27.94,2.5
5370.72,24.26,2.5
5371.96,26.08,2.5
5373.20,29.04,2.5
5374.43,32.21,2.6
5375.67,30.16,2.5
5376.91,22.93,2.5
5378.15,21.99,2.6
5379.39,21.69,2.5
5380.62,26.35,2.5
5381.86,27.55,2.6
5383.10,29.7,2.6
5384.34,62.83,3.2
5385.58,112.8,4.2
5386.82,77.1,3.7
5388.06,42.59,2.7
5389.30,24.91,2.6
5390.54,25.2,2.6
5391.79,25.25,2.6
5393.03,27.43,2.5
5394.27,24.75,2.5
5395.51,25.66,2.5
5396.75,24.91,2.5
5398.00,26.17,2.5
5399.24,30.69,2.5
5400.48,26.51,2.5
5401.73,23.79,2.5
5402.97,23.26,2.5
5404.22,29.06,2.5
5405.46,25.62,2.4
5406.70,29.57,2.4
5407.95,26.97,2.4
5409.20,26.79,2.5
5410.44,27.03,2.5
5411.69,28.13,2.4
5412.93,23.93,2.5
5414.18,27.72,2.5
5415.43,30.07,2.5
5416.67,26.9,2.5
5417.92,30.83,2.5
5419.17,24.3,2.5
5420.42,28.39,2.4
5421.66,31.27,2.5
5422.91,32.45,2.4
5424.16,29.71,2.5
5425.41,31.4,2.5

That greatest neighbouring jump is 6.5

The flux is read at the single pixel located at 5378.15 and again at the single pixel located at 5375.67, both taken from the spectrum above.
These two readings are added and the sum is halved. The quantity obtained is 26.1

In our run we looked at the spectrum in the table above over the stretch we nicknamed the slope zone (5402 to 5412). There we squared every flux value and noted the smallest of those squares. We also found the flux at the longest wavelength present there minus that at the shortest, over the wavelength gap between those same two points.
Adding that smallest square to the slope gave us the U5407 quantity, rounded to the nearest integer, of 542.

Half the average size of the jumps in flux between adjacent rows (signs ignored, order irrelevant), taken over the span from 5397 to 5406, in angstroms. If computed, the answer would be 1.8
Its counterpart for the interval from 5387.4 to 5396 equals 2.0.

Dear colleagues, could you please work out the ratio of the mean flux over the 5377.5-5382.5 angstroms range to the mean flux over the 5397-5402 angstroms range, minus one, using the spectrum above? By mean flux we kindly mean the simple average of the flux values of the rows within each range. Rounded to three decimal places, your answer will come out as -0.089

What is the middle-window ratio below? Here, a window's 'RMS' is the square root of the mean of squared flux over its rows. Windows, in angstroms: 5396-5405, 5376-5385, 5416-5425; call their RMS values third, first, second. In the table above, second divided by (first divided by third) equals 23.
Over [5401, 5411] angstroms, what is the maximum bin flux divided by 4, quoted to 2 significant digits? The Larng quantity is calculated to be 7.4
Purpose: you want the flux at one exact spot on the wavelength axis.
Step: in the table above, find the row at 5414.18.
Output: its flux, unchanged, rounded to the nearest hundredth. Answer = 27.72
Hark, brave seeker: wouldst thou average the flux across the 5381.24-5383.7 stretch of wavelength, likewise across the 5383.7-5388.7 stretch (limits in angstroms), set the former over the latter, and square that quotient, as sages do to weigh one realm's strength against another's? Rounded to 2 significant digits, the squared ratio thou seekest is 0.15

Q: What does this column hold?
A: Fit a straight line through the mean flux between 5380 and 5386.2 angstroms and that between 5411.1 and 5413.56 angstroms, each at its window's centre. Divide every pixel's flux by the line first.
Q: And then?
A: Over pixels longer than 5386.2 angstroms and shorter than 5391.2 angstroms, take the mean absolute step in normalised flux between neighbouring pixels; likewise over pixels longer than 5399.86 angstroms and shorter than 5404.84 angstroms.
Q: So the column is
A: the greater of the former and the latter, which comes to 0.36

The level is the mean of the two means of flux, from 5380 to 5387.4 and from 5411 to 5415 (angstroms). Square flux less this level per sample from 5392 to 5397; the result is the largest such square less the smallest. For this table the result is 82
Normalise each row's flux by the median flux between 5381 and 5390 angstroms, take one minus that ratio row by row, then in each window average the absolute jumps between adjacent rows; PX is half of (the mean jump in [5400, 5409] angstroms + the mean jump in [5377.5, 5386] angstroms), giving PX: 0.22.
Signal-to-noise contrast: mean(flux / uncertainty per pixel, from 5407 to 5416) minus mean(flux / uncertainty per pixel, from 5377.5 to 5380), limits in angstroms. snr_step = 2.5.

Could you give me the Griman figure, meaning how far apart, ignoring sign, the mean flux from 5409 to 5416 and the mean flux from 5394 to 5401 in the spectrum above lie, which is 1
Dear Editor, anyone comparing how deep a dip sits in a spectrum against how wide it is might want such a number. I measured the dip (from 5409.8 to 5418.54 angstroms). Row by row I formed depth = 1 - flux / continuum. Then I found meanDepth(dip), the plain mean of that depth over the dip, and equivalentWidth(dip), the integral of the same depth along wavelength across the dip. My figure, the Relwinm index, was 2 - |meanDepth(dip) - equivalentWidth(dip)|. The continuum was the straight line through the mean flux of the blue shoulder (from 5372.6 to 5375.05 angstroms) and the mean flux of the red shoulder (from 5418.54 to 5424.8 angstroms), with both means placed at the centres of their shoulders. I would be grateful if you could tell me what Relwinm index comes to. 1.6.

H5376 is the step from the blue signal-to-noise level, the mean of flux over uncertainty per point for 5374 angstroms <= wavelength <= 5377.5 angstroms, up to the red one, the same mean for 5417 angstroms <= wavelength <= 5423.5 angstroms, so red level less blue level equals 0.8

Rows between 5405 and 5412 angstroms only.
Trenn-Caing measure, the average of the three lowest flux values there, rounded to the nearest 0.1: 26.5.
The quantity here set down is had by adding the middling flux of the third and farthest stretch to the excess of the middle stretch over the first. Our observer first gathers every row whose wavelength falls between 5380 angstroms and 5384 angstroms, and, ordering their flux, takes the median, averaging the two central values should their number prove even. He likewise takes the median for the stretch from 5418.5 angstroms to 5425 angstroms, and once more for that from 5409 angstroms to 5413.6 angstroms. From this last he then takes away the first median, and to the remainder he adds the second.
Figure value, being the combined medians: 29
